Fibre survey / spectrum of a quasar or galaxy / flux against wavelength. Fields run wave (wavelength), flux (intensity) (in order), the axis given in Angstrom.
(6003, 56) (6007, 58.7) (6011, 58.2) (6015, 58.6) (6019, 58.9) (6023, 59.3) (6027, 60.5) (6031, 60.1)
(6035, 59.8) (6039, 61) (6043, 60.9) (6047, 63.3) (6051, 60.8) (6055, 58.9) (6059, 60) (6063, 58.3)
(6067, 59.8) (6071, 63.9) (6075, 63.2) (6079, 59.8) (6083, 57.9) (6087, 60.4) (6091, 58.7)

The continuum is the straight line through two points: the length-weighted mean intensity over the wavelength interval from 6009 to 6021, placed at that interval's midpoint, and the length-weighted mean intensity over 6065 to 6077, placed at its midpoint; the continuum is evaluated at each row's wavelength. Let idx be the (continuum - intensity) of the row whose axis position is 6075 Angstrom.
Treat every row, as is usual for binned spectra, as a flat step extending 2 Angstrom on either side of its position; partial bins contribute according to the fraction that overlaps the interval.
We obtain -0.6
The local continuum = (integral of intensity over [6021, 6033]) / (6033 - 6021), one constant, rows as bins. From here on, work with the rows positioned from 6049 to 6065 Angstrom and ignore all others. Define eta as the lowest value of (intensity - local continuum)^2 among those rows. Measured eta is 0.0011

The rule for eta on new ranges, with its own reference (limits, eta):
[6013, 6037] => 0.0178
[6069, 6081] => 0.0278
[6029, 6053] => 0.0178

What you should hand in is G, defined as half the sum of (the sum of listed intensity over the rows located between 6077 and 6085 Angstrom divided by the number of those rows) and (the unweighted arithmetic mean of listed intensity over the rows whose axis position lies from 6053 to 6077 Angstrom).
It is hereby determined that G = 59.8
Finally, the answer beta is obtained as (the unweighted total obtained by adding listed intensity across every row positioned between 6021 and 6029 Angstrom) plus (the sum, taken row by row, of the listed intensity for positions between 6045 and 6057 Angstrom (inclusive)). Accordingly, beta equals 303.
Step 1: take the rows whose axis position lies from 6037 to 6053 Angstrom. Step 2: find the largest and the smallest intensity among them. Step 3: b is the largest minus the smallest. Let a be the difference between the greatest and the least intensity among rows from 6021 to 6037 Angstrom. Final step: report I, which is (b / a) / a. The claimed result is 1.7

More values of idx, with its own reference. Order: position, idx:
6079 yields 3.0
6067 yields 2.2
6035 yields 0.1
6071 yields -1.6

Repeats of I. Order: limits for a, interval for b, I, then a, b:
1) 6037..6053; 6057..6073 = 0.9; 2.50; 5.6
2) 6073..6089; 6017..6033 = 0.1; 5.30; 1.6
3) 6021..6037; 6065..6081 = 2.8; 1.20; 4.1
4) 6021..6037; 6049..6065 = 1.7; 1.20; 2.5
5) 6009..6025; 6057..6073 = 4.6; 1.10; 5.6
